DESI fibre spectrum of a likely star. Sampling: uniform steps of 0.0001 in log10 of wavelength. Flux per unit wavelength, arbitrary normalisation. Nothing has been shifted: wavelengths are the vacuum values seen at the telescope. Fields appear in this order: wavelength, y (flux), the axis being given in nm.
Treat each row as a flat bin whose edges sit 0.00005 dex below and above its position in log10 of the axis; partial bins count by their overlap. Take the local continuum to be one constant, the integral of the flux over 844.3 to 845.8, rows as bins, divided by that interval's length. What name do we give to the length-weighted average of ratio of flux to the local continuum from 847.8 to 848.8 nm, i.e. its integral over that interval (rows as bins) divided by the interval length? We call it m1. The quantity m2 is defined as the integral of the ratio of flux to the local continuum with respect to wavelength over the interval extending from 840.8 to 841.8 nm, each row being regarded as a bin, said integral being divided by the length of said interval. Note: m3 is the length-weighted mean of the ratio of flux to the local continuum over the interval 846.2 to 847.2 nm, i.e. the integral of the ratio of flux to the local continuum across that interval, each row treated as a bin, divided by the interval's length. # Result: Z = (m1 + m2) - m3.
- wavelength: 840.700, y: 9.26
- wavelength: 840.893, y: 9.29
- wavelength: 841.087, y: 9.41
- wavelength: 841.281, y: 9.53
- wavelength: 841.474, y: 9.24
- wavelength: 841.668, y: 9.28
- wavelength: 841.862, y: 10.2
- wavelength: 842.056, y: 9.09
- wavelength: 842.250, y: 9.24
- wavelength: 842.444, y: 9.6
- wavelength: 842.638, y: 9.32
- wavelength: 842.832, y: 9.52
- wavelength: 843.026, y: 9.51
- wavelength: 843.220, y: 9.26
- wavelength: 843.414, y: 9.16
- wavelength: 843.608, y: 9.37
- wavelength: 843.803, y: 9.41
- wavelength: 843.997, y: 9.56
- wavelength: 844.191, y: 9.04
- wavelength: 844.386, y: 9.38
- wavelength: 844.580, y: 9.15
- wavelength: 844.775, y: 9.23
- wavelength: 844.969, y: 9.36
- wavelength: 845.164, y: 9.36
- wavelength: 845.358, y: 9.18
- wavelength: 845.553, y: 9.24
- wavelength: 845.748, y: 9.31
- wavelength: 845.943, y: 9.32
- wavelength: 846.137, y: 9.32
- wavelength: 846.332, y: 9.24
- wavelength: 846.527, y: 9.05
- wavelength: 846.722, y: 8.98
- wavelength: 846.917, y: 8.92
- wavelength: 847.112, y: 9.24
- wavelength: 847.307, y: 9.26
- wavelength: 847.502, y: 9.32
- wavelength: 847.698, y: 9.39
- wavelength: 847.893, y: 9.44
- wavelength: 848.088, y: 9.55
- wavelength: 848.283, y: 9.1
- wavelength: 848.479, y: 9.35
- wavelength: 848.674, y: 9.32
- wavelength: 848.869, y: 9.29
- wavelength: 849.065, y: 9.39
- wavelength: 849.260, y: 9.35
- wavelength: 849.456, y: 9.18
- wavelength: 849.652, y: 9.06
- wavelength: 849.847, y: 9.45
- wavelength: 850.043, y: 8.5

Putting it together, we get 1.04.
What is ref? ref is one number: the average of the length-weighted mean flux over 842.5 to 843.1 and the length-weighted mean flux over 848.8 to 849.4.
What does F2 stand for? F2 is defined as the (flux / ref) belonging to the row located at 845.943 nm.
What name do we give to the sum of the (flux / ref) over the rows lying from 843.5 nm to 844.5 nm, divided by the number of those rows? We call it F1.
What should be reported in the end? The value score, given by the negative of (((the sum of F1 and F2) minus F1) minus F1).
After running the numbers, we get 0.003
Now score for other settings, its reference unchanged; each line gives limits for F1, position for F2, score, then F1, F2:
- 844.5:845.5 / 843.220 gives 0.000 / 0.985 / 0.99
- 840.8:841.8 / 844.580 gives 0.021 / 0.995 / 0.97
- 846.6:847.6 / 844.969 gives -0.023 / 0.973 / 1.00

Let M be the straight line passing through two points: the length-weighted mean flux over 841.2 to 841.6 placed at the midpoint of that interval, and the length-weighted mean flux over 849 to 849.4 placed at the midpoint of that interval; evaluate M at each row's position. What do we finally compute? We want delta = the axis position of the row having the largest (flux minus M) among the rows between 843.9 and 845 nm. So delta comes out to 843.997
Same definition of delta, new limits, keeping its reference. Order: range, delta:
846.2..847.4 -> 847.307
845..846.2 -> 845.164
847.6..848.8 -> 848.088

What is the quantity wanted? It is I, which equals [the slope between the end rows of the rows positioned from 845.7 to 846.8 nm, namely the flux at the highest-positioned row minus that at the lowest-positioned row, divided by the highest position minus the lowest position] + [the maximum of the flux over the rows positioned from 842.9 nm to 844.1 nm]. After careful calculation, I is 9.22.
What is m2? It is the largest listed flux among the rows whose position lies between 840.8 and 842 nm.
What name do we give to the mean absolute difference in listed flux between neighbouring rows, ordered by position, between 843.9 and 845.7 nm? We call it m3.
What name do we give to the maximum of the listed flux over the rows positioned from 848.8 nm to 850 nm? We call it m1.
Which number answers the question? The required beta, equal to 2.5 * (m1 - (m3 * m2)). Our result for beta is 18.7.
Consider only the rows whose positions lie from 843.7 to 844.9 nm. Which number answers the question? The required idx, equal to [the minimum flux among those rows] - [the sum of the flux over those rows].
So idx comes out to -46.7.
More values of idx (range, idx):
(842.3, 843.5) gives -47.2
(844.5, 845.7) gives -46.4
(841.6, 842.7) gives -47.6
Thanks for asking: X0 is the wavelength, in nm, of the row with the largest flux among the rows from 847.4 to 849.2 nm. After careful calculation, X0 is 848.088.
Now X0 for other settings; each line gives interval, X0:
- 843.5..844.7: 843.997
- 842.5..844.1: 843.997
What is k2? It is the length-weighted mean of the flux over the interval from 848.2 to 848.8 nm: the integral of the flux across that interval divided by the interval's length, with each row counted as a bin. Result 9.26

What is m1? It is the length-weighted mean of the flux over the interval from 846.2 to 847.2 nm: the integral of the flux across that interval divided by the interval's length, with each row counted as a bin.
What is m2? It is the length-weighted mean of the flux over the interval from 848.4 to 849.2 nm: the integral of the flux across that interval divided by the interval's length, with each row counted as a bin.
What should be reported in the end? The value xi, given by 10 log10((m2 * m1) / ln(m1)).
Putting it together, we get 15.85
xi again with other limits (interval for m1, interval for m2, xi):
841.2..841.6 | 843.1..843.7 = 15.90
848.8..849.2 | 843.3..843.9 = 15.90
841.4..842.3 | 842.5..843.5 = 15.95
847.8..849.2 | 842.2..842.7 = 15.95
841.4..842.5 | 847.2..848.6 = 15.94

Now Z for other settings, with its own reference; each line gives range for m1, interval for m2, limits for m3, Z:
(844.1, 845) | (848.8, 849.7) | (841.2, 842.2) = 0.97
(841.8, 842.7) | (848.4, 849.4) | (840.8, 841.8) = 1.02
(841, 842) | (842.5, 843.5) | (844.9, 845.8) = 1.04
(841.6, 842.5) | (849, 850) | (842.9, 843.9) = 1.01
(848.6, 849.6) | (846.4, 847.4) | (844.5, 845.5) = 0.98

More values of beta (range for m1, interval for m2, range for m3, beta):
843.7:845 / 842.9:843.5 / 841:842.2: 12.1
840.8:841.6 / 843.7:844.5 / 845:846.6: 21.8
